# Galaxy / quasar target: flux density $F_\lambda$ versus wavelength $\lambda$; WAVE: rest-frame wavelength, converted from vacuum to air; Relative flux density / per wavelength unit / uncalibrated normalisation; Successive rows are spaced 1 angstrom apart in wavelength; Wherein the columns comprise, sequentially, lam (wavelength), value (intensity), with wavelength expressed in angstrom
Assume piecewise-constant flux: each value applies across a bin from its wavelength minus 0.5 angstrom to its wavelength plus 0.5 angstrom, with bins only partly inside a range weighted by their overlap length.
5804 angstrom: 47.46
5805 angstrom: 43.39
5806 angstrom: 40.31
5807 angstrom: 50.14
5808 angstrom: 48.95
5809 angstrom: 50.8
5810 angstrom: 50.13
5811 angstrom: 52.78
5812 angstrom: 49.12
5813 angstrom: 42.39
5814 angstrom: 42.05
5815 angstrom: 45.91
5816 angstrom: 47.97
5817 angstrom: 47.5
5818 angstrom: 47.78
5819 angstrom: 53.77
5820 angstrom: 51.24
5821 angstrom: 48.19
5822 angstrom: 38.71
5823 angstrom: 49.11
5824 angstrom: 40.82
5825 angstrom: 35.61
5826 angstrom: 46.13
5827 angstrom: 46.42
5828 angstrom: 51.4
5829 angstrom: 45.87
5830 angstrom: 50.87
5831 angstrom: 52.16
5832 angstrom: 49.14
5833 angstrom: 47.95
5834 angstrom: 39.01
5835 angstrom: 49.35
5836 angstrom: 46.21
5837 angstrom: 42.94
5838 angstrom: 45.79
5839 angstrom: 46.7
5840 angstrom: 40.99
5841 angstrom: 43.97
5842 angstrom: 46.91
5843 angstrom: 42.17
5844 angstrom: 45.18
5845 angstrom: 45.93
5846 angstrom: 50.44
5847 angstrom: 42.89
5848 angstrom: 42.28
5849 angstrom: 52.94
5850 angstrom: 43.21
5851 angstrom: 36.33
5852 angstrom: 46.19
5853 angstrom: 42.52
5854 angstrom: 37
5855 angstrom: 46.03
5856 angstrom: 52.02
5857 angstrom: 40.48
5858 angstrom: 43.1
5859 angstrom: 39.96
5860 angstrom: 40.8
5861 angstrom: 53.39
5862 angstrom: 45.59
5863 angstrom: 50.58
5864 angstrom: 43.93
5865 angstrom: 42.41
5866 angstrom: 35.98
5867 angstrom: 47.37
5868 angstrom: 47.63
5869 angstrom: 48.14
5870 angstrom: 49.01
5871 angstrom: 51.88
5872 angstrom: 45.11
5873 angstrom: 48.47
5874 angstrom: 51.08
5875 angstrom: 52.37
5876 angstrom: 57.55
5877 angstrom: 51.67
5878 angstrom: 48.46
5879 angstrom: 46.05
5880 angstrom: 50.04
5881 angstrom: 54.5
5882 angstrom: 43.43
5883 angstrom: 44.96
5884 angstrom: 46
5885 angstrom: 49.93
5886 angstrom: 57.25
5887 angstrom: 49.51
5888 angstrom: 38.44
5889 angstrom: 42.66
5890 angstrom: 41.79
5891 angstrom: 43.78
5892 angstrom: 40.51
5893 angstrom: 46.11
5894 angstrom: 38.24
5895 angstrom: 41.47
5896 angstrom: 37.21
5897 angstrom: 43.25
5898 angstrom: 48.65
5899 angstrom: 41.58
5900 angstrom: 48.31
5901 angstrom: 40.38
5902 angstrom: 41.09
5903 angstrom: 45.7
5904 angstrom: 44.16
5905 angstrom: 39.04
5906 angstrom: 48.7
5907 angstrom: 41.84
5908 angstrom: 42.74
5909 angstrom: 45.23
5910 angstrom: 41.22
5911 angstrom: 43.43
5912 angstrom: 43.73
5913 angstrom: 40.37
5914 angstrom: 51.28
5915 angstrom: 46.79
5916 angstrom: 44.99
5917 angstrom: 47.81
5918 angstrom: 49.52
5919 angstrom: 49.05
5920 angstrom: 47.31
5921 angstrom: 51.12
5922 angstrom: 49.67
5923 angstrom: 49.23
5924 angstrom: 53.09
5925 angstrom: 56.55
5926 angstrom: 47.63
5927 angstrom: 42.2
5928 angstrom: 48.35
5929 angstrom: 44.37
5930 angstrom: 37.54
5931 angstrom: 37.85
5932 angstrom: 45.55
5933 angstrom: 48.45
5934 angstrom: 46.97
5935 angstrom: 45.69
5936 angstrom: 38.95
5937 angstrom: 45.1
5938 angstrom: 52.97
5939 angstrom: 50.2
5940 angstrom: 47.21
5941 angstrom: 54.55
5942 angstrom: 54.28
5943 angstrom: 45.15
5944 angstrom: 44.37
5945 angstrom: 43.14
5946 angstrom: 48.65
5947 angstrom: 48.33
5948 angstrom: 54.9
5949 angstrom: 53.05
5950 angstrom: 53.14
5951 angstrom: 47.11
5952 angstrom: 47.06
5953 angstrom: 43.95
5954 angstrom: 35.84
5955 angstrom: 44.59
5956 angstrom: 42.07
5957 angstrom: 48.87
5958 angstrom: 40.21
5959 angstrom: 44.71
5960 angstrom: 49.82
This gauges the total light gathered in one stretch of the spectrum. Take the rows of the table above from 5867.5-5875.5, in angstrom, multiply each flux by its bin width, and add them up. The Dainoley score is 394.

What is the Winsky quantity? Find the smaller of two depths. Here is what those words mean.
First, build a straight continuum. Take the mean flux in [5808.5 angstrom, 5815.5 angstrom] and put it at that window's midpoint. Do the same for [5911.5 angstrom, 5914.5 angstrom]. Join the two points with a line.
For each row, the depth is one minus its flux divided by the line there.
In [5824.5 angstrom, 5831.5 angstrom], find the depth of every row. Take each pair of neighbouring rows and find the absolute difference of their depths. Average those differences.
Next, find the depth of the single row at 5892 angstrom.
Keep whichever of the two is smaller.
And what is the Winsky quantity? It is 0.10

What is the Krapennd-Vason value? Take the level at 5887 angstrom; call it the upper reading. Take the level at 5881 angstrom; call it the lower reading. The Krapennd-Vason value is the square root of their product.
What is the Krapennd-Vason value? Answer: 52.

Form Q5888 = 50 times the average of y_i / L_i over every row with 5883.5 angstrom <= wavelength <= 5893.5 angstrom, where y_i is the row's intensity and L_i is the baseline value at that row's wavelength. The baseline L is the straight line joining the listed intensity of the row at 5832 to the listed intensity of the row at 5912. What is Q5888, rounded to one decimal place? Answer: 50.3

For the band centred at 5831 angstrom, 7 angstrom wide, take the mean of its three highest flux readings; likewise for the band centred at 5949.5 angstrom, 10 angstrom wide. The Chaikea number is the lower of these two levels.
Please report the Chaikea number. 51.5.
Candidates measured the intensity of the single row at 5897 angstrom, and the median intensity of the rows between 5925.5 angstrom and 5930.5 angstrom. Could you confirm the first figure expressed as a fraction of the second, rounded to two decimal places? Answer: 0.97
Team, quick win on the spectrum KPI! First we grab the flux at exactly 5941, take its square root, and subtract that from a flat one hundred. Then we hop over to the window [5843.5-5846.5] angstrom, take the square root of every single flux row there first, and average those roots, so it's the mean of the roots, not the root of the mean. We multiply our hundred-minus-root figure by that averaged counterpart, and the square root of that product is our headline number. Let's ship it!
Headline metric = 25.2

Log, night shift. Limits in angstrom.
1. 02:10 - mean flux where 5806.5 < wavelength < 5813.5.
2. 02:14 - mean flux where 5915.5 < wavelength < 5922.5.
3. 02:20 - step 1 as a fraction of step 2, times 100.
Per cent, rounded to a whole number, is 101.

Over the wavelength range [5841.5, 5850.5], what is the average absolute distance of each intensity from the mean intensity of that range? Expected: 2.92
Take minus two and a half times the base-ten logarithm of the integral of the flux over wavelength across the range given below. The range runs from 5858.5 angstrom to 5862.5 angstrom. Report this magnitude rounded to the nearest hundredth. -5.64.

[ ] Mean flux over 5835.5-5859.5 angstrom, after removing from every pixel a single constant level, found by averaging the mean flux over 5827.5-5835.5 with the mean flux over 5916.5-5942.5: -4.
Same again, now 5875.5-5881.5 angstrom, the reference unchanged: 3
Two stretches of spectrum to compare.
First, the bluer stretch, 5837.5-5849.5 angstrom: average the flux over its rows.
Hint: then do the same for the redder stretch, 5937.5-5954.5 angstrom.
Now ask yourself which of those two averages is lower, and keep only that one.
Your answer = 45.5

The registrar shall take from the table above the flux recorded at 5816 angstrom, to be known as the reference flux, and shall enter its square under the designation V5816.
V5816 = 2301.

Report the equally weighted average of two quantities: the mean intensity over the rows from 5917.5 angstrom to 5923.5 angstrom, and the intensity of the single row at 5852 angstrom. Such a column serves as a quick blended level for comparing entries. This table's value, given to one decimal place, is 47.8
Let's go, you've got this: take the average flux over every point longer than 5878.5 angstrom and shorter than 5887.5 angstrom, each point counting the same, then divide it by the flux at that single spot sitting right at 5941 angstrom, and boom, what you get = 0.90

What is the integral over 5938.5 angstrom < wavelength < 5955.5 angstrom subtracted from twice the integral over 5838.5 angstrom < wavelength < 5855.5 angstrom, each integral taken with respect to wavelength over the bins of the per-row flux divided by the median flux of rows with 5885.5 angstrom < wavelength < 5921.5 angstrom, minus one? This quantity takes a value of -1.3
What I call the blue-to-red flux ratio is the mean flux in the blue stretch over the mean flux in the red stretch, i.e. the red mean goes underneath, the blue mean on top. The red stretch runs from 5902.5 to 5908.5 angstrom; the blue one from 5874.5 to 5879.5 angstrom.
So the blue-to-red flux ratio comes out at 1.17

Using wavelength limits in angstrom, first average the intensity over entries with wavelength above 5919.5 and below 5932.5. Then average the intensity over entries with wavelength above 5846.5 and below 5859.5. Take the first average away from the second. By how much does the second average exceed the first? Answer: -4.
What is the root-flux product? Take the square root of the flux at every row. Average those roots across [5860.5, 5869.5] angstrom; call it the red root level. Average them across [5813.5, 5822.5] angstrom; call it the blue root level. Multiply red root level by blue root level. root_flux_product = 46.4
